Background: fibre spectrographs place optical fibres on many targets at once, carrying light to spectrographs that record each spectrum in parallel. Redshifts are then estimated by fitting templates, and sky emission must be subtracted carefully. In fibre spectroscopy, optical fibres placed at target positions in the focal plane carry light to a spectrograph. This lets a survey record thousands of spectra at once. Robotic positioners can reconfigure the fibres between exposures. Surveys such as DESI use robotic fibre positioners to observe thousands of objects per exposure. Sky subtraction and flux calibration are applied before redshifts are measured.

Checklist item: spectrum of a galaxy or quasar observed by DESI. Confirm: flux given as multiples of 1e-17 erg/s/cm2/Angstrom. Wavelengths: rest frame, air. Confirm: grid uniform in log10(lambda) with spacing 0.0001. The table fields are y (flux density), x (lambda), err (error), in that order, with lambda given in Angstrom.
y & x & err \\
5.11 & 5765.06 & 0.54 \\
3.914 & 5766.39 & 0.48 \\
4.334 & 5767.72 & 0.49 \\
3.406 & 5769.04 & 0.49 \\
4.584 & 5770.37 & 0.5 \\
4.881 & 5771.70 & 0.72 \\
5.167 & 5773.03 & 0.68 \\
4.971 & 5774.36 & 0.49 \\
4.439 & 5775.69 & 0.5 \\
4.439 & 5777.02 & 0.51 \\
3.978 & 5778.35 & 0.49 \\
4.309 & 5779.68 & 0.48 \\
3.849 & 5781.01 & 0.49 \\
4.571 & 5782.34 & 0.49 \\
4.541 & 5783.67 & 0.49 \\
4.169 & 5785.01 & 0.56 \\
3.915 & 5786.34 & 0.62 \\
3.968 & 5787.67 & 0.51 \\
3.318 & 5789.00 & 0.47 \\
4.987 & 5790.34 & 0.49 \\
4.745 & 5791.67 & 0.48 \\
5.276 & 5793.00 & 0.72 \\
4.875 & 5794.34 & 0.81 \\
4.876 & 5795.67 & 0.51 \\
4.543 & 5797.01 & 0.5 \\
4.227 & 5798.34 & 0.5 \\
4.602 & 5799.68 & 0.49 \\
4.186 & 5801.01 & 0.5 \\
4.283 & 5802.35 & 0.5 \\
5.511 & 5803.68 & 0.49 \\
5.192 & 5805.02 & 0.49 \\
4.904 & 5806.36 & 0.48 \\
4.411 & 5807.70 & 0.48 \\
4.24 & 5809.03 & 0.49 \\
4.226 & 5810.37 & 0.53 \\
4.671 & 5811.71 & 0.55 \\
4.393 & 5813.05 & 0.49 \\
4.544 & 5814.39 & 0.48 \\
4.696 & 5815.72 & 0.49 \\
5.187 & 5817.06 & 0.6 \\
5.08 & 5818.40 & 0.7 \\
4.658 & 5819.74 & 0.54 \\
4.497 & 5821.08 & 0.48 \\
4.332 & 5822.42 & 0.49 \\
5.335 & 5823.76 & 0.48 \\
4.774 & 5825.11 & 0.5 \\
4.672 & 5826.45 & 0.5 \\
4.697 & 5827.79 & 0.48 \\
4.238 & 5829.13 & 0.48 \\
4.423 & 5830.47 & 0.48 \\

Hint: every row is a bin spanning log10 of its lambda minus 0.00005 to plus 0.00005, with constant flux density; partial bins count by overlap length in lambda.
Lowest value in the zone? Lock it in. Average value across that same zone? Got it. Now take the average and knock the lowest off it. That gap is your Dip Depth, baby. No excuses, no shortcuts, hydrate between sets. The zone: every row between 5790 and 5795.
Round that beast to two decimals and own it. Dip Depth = 0.23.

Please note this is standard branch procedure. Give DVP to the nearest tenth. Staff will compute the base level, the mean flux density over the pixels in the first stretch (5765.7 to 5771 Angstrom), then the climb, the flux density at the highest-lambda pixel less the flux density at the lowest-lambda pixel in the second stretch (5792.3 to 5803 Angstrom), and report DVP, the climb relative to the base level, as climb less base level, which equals -5.1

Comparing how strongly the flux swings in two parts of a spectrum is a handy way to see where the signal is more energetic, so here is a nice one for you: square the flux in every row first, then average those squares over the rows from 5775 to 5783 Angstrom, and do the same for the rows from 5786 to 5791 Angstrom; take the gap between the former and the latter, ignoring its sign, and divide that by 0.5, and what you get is 3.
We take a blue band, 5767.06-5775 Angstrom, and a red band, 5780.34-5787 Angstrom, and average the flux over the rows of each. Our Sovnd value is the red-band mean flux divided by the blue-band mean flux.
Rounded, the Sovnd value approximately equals 0.92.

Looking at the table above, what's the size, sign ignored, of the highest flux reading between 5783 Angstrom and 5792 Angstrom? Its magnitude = 5.0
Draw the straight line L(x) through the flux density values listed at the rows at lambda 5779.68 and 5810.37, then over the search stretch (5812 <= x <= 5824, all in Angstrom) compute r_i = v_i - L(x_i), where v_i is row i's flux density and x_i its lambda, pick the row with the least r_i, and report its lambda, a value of 5822.42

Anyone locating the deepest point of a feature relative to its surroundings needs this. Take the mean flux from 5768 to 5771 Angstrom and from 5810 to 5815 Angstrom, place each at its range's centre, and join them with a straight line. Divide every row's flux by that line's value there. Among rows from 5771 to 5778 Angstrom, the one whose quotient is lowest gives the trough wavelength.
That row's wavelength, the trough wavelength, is 5777.02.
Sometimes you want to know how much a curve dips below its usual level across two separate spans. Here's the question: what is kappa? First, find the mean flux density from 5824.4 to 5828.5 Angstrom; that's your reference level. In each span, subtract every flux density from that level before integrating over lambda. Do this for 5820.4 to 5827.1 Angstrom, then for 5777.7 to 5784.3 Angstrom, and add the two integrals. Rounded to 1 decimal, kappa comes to 3.0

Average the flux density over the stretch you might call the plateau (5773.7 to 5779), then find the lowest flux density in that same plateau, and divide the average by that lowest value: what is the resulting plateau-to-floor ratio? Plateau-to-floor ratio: 1.12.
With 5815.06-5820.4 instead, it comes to 1.05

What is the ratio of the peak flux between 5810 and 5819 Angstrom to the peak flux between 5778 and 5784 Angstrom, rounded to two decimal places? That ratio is 1.13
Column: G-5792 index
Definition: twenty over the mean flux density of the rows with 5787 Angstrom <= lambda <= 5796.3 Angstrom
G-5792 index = 4.37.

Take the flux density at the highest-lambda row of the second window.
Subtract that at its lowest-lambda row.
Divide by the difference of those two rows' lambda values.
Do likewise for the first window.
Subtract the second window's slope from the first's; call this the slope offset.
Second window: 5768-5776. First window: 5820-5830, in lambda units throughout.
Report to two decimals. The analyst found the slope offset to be -0.19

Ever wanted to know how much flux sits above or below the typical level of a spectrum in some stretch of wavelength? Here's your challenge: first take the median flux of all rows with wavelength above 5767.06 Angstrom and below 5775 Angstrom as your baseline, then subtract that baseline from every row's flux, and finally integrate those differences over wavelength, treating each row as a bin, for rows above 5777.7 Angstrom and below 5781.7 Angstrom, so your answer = -2.7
